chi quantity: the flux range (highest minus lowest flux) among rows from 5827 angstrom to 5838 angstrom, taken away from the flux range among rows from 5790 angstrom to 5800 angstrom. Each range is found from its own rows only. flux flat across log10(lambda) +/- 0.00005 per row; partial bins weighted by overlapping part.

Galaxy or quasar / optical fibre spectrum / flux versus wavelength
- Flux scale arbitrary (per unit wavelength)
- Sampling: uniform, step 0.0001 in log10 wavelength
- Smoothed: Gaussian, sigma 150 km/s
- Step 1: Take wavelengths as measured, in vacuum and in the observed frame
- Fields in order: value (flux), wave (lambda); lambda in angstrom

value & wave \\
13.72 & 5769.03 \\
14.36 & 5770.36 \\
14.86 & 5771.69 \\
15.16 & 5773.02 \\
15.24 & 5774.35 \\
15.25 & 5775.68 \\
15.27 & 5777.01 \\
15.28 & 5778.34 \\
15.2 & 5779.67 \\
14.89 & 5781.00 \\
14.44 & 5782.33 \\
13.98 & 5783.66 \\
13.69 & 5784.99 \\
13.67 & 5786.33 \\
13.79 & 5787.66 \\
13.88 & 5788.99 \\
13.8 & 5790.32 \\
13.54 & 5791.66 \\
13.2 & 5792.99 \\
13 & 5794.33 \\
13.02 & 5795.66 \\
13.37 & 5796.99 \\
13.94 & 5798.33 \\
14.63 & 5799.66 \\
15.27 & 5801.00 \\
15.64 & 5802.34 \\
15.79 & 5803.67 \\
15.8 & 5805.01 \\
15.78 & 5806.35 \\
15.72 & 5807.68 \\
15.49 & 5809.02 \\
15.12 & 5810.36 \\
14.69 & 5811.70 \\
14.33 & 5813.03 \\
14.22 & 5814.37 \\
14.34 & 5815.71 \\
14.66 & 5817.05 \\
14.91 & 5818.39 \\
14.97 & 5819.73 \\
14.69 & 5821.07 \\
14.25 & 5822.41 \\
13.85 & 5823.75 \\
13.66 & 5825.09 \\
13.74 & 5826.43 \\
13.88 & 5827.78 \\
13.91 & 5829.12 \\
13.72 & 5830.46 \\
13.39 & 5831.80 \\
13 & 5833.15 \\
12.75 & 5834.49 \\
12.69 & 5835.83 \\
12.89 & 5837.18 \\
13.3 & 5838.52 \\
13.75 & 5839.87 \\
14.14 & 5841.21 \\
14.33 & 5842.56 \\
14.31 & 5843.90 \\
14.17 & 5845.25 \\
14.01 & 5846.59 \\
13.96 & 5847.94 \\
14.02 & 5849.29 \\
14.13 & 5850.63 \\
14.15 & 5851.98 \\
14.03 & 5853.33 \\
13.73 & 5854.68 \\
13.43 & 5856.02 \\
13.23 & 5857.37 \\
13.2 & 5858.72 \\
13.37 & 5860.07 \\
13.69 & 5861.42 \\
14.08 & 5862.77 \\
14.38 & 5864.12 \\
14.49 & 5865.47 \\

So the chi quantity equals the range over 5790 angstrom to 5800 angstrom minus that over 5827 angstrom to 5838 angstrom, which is 0.41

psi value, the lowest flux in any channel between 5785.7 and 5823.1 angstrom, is 13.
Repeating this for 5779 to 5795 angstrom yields 13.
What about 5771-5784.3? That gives 13.98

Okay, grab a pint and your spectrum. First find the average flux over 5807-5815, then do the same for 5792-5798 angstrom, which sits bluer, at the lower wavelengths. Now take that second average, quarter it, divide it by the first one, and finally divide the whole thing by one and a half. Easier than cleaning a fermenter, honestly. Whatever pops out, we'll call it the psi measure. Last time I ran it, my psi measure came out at 0.147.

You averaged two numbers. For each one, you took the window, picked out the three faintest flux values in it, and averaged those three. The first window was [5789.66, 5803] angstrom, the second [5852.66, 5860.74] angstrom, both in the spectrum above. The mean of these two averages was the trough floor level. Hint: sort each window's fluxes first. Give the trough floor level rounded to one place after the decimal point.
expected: 13.2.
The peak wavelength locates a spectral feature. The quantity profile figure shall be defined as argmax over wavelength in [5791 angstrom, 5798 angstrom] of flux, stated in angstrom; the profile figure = 5791.66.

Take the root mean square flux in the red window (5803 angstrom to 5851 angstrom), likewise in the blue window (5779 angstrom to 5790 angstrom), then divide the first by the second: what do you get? 1.00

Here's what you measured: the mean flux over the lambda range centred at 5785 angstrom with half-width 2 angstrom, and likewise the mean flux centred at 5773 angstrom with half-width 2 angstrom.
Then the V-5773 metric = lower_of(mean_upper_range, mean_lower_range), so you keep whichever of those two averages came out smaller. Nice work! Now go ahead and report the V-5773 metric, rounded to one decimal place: 13.8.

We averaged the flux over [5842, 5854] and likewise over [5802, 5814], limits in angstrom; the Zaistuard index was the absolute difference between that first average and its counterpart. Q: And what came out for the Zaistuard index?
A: 1.2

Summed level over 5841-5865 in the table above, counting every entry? 250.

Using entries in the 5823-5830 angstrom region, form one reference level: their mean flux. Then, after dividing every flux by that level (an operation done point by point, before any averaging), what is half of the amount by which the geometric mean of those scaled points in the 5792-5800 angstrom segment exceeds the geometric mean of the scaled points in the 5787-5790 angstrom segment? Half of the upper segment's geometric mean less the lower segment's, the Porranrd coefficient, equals -0.01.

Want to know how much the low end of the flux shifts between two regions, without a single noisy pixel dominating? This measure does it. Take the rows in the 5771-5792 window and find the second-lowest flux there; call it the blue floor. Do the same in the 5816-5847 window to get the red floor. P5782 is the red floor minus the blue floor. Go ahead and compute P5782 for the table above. -0.9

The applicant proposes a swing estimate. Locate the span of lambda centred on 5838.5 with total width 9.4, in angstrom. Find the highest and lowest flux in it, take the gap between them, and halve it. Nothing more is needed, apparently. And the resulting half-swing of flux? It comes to 0.82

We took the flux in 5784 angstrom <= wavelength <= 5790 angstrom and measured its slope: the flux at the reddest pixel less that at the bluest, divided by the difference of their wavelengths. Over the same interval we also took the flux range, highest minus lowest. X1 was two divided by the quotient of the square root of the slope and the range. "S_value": 2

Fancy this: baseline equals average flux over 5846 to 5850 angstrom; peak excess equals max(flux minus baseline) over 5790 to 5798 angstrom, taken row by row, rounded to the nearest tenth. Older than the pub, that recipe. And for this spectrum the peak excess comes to -0.2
